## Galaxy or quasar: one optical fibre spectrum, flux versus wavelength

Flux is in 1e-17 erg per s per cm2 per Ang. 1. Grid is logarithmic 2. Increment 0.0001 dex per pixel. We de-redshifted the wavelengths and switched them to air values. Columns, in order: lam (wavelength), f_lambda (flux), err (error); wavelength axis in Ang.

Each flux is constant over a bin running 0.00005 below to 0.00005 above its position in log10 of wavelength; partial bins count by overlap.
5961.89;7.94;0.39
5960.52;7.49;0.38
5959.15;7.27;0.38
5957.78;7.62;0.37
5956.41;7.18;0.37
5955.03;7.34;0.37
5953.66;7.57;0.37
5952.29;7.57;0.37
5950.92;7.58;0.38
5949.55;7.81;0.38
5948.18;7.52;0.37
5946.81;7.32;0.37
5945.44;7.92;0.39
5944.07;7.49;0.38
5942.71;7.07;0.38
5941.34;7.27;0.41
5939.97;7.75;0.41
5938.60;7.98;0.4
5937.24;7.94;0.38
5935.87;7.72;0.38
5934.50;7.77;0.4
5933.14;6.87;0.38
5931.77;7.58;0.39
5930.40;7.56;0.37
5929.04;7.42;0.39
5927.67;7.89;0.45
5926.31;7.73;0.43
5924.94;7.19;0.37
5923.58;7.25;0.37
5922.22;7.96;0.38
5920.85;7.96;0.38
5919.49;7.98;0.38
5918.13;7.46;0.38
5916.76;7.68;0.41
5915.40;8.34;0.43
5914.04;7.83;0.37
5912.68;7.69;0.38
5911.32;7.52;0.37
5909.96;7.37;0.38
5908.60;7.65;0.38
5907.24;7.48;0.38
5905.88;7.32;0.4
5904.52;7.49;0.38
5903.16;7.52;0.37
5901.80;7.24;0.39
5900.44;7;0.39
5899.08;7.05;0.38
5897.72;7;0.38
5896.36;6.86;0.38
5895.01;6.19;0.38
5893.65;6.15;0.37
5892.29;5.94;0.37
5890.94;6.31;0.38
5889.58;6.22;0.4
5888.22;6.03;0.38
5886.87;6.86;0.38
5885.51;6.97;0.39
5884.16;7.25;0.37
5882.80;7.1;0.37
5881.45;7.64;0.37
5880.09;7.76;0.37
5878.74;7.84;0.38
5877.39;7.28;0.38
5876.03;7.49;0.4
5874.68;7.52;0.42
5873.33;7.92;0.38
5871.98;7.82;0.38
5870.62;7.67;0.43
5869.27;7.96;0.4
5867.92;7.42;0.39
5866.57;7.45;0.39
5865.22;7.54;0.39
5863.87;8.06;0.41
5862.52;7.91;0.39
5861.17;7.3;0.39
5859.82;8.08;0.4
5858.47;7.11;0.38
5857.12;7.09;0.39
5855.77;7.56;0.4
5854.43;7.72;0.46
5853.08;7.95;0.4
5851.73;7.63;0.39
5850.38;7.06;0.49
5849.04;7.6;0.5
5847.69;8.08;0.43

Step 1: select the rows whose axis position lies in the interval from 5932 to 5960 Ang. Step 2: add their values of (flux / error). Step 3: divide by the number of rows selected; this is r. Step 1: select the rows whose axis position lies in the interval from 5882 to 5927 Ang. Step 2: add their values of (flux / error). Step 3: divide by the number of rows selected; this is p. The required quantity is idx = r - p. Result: 0.9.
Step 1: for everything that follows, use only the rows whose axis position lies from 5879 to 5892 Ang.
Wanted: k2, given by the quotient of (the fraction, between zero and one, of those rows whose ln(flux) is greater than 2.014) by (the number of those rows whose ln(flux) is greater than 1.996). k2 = 0.111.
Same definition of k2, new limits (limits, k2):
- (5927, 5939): 0.097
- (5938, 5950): 0.093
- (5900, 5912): 0.056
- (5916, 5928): 0.095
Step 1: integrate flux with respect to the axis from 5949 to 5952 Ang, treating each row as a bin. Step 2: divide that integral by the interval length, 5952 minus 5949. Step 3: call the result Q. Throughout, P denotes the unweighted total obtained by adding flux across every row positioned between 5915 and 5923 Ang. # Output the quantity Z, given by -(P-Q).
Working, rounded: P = 47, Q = 7.67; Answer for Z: -39.7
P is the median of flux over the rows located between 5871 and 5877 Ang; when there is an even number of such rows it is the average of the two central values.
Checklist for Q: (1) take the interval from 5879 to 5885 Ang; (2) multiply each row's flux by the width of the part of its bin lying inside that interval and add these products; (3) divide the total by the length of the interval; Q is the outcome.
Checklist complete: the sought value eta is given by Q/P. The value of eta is 0.97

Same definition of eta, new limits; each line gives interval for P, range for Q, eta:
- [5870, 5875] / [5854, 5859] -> 0.95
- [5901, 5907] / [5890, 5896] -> 0.84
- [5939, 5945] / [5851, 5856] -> 1.05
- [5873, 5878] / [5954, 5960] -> 0.98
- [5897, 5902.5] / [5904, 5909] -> 1.06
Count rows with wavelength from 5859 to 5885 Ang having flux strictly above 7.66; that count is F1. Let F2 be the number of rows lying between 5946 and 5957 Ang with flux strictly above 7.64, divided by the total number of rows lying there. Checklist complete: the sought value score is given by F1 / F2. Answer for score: 72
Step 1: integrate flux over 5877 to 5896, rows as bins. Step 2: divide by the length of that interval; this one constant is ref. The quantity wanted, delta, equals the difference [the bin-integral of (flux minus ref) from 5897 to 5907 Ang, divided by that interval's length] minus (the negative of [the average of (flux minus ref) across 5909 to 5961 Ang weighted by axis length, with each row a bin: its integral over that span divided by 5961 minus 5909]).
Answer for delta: 1.19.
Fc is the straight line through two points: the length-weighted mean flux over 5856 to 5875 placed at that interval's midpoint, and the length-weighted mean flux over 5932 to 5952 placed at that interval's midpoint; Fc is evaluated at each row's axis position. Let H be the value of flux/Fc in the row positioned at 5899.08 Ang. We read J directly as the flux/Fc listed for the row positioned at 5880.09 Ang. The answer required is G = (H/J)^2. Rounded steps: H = 0.93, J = 1.02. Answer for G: 0.83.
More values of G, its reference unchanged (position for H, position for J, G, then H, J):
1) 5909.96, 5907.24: 0.97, 0.97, 0.98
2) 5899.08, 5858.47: 0.99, 0.93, 0.93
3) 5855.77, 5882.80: 1.13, 0.99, 0.93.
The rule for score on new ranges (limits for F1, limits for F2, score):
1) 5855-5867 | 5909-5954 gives 6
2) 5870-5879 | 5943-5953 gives 14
